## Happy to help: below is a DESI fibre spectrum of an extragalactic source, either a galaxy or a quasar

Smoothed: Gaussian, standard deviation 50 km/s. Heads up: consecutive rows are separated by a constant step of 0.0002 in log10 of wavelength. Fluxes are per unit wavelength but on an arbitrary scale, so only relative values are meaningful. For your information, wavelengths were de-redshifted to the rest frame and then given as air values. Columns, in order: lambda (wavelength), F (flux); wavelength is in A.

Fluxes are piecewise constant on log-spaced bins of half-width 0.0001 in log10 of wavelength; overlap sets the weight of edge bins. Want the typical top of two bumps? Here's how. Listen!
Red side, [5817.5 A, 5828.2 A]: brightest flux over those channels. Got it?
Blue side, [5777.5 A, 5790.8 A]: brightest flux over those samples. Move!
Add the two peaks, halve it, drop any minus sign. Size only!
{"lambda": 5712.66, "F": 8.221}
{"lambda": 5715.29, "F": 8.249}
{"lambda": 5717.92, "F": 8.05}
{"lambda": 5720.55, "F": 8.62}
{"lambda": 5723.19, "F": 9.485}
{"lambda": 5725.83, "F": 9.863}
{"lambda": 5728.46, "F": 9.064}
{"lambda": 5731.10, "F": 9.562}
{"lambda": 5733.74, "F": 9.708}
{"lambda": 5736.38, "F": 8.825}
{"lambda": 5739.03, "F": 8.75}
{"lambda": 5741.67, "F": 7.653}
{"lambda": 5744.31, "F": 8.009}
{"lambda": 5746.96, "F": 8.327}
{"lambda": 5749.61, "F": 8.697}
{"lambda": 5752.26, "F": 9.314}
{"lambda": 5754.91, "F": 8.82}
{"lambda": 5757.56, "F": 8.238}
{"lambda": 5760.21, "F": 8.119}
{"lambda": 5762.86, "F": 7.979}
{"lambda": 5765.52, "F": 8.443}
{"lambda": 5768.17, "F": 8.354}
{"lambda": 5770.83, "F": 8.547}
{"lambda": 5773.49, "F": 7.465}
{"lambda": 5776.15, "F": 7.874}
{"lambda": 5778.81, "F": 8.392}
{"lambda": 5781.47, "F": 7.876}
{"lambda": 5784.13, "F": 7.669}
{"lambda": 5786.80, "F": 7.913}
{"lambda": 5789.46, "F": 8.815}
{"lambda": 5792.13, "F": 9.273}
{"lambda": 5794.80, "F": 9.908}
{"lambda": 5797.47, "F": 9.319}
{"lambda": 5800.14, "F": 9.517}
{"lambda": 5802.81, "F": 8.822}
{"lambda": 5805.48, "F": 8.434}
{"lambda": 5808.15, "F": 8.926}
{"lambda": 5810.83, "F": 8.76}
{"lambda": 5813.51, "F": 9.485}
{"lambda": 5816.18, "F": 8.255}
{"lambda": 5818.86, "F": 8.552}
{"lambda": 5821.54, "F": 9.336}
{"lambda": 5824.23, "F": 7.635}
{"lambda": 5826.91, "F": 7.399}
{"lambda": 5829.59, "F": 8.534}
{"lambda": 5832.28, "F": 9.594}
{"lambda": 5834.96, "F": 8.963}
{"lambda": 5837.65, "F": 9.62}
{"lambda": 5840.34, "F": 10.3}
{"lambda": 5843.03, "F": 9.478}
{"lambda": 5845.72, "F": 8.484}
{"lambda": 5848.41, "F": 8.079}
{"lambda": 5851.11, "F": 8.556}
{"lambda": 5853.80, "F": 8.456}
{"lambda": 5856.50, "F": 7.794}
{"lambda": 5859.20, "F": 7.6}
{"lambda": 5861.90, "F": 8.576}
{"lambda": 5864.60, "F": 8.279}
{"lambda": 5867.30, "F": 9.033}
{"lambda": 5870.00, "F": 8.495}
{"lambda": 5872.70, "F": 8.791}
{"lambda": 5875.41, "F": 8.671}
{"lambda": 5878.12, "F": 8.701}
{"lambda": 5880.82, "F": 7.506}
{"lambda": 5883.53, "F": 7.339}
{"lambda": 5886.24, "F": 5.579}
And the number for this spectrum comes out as 9.08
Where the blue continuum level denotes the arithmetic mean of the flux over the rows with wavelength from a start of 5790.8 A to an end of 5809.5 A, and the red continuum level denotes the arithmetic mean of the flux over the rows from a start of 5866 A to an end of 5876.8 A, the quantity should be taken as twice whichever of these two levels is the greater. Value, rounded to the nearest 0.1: 18.3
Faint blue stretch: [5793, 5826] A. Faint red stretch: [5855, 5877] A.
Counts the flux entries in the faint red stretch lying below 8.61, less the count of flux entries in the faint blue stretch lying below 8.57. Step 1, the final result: 1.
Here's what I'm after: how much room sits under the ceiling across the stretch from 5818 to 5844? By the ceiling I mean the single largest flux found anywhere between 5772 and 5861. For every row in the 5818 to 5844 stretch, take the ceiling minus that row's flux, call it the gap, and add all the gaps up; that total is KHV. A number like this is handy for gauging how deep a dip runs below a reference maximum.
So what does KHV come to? 13.6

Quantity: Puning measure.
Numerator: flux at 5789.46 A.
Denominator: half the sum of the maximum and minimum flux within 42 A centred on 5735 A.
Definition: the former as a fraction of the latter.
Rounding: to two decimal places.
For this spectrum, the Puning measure 1.01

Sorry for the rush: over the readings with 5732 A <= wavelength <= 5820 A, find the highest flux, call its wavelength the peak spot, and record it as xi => 5794.80 A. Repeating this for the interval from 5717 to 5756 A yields 5725.83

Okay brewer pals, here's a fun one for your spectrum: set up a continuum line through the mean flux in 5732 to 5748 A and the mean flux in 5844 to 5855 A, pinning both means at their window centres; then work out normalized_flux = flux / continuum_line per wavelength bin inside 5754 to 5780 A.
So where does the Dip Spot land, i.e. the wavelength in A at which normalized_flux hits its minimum 5773.49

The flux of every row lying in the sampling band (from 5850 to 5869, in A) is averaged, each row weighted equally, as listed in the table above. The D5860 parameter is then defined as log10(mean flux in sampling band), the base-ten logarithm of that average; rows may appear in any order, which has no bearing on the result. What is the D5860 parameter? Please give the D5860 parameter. 0.921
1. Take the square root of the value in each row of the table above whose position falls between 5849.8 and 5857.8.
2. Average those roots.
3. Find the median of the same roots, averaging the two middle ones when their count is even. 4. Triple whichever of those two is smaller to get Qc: 8.6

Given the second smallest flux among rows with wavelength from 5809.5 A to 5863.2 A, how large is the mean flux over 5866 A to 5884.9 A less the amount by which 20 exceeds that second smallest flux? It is -4.0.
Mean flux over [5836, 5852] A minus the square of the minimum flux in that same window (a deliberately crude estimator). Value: -56.2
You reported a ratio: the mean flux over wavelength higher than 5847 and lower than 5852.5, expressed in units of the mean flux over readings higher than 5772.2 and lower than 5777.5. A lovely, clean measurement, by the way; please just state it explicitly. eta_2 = 1.08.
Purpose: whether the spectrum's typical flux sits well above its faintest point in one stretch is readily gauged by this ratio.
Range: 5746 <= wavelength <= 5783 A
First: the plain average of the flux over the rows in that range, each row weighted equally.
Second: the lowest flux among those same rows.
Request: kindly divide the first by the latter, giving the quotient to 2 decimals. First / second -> 1.11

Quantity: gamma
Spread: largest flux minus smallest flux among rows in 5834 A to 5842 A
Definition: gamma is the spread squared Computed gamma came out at 1.8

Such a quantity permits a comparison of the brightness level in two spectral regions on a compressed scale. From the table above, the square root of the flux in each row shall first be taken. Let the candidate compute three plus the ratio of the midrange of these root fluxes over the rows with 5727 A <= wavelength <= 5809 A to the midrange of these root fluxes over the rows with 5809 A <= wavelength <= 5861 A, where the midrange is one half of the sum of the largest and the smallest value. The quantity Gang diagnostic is 3.99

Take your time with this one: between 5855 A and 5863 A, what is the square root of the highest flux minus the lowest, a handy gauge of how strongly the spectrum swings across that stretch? 0.99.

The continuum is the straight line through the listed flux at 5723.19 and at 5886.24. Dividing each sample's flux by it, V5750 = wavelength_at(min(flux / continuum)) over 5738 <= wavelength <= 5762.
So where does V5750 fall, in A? 5741.67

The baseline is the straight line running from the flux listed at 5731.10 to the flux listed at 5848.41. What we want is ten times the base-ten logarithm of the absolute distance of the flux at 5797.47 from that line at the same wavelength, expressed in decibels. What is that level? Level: -2.2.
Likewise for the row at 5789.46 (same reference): -20.3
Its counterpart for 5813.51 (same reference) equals -0.2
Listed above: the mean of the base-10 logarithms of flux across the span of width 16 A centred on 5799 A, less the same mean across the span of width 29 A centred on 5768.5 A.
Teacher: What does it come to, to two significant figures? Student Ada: 0.051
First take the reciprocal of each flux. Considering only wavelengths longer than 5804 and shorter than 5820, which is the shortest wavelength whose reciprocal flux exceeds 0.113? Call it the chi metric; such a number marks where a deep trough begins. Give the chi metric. 5805.48 A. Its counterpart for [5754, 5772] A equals 5754.91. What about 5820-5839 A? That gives 5824.23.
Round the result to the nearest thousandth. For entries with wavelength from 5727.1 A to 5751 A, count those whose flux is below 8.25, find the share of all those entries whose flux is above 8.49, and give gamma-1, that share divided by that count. 0.333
